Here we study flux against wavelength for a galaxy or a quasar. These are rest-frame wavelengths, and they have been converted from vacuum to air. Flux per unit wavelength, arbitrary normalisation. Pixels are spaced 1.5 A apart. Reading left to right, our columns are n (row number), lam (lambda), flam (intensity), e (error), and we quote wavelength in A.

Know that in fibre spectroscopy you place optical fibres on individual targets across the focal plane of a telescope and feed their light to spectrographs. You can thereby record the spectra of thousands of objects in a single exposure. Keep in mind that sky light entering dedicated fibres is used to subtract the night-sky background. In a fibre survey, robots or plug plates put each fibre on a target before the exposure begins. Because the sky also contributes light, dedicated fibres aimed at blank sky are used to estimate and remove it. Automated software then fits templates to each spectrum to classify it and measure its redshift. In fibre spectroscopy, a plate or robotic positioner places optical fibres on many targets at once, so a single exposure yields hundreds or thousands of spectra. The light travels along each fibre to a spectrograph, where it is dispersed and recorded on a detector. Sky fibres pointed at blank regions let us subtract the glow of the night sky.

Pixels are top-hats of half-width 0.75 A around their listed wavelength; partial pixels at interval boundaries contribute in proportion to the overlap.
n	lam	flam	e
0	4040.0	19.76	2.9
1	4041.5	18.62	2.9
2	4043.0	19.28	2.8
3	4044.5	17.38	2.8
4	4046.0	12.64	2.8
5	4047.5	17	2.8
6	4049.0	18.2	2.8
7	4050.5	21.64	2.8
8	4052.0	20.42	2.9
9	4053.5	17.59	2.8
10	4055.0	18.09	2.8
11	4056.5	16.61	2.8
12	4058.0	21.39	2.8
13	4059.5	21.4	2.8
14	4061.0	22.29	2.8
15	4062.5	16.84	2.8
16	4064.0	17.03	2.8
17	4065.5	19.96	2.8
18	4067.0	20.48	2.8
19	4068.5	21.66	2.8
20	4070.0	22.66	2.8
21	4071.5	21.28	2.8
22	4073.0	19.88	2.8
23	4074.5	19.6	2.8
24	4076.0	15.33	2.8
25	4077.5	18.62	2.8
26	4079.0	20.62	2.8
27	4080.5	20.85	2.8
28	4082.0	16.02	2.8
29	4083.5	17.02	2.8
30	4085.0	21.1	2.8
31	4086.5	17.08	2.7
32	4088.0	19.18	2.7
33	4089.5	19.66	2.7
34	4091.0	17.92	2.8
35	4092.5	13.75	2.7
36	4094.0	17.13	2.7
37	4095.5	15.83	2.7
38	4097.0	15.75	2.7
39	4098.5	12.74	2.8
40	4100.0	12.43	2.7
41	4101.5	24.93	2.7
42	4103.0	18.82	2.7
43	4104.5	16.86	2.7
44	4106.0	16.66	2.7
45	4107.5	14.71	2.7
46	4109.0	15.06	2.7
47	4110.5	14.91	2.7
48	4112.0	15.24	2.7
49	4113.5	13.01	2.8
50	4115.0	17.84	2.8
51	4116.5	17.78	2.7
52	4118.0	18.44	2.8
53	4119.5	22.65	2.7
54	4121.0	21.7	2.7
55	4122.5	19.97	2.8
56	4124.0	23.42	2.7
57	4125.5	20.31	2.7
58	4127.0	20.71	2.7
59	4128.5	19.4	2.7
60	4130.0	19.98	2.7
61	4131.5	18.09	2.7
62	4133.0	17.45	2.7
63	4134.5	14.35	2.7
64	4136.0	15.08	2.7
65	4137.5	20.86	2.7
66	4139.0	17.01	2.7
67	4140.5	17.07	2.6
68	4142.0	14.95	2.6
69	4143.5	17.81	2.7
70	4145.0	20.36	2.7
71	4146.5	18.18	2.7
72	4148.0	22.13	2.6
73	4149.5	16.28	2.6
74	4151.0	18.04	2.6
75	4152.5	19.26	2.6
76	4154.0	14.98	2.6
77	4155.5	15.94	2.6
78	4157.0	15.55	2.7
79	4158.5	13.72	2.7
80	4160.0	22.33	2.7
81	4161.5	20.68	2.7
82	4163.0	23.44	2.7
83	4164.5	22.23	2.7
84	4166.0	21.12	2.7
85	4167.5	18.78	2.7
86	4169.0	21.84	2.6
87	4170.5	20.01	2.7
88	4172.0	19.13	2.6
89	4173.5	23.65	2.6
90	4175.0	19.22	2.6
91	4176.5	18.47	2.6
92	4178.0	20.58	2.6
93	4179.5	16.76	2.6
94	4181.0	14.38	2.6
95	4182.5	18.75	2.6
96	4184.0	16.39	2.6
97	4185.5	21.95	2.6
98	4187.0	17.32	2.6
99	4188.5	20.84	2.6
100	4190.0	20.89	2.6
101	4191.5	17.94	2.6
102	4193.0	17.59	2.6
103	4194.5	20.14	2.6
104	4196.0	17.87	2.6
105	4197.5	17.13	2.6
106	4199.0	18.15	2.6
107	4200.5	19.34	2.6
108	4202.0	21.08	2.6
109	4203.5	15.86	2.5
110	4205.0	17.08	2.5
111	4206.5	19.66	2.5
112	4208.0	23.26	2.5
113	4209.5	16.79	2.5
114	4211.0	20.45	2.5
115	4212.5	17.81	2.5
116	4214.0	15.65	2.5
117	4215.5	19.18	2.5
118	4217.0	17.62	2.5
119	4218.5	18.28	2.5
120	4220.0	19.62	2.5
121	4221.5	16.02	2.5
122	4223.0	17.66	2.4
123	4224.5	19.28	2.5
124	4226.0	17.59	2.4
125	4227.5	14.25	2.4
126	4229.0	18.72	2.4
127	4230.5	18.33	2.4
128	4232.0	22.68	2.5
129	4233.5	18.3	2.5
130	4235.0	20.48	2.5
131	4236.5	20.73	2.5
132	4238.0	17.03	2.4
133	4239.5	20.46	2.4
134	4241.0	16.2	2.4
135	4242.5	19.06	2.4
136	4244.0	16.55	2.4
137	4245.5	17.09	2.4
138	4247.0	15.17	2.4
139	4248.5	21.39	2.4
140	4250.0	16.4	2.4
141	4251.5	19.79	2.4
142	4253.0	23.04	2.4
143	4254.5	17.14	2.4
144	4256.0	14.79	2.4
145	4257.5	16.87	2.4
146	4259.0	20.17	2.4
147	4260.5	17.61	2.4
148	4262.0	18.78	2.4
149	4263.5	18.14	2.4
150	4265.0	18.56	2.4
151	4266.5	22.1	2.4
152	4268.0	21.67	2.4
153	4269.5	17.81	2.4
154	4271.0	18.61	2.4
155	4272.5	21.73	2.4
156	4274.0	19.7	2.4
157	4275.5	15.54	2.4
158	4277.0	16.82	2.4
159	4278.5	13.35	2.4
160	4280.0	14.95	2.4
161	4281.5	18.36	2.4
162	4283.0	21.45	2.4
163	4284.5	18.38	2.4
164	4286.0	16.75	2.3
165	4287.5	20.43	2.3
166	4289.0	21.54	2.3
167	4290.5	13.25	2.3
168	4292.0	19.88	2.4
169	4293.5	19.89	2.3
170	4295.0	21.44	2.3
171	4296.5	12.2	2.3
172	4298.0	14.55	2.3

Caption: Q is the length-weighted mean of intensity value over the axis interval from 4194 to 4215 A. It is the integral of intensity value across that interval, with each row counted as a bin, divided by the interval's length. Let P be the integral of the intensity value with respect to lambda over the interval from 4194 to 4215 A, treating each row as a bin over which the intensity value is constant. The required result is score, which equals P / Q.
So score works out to 21.0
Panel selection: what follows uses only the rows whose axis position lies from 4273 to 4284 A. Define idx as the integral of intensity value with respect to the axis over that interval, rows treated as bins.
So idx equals 190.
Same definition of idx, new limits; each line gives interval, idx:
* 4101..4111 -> 173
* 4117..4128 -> 230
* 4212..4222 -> 178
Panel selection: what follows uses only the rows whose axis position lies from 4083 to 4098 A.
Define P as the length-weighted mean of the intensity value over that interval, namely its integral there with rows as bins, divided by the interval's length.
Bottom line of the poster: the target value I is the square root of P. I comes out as 4.17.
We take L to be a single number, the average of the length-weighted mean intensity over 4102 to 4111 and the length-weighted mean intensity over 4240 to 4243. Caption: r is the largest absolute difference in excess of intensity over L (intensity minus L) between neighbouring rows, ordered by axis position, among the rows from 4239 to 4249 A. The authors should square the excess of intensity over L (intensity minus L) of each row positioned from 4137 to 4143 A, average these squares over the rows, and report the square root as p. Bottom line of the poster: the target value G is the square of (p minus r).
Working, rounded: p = 2.17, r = 6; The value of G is 16.4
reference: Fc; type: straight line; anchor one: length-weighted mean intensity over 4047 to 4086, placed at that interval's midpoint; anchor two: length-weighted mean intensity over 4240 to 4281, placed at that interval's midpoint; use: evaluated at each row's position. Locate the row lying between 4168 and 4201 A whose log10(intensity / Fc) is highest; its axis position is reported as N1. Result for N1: 4173.5 A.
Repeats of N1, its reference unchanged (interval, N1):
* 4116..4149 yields 4124.0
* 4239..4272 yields 4253.0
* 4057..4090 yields 4070.0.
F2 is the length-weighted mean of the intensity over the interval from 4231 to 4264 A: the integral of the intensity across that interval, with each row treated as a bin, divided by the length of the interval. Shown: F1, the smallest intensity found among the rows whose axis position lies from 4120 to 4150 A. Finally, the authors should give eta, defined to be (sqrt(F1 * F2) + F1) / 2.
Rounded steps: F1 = 14.35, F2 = 18.5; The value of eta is 15.3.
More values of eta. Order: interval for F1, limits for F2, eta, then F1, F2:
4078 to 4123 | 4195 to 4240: 13.8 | 12.43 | 18.5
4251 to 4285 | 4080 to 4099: 14.3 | 13.35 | 17.2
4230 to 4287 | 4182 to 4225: 14.6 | 13.35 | 18.6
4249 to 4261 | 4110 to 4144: 15.6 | 14.79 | 18.2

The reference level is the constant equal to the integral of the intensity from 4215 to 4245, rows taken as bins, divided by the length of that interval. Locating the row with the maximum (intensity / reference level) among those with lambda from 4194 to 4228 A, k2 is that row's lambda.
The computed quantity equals 4208.0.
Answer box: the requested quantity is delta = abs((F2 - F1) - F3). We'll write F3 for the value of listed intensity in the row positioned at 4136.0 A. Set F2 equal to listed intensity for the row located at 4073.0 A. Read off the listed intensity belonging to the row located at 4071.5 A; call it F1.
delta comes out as 16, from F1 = 21.28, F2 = 19.88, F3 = 15.08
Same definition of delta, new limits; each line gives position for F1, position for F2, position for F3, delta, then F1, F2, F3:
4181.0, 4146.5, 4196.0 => 14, 14.38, 18.18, 17.87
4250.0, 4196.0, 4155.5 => 14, 16.4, 17.87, 15.94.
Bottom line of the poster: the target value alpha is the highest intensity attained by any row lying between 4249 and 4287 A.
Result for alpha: 23.04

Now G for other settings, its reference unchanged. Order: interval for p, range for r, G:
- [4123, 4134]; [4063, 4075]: 0.2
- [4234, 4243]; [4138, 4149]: 1.8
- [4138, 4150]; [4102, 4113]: 0.1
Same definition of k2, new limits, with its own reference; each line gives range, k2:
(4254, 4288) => 4266.5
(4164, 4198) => 4173.5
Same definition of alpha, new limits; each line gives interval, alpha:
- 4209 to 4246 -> 22.68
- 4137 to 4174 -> 23.65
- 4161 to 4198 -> 23.65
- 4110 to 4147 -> 23.42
